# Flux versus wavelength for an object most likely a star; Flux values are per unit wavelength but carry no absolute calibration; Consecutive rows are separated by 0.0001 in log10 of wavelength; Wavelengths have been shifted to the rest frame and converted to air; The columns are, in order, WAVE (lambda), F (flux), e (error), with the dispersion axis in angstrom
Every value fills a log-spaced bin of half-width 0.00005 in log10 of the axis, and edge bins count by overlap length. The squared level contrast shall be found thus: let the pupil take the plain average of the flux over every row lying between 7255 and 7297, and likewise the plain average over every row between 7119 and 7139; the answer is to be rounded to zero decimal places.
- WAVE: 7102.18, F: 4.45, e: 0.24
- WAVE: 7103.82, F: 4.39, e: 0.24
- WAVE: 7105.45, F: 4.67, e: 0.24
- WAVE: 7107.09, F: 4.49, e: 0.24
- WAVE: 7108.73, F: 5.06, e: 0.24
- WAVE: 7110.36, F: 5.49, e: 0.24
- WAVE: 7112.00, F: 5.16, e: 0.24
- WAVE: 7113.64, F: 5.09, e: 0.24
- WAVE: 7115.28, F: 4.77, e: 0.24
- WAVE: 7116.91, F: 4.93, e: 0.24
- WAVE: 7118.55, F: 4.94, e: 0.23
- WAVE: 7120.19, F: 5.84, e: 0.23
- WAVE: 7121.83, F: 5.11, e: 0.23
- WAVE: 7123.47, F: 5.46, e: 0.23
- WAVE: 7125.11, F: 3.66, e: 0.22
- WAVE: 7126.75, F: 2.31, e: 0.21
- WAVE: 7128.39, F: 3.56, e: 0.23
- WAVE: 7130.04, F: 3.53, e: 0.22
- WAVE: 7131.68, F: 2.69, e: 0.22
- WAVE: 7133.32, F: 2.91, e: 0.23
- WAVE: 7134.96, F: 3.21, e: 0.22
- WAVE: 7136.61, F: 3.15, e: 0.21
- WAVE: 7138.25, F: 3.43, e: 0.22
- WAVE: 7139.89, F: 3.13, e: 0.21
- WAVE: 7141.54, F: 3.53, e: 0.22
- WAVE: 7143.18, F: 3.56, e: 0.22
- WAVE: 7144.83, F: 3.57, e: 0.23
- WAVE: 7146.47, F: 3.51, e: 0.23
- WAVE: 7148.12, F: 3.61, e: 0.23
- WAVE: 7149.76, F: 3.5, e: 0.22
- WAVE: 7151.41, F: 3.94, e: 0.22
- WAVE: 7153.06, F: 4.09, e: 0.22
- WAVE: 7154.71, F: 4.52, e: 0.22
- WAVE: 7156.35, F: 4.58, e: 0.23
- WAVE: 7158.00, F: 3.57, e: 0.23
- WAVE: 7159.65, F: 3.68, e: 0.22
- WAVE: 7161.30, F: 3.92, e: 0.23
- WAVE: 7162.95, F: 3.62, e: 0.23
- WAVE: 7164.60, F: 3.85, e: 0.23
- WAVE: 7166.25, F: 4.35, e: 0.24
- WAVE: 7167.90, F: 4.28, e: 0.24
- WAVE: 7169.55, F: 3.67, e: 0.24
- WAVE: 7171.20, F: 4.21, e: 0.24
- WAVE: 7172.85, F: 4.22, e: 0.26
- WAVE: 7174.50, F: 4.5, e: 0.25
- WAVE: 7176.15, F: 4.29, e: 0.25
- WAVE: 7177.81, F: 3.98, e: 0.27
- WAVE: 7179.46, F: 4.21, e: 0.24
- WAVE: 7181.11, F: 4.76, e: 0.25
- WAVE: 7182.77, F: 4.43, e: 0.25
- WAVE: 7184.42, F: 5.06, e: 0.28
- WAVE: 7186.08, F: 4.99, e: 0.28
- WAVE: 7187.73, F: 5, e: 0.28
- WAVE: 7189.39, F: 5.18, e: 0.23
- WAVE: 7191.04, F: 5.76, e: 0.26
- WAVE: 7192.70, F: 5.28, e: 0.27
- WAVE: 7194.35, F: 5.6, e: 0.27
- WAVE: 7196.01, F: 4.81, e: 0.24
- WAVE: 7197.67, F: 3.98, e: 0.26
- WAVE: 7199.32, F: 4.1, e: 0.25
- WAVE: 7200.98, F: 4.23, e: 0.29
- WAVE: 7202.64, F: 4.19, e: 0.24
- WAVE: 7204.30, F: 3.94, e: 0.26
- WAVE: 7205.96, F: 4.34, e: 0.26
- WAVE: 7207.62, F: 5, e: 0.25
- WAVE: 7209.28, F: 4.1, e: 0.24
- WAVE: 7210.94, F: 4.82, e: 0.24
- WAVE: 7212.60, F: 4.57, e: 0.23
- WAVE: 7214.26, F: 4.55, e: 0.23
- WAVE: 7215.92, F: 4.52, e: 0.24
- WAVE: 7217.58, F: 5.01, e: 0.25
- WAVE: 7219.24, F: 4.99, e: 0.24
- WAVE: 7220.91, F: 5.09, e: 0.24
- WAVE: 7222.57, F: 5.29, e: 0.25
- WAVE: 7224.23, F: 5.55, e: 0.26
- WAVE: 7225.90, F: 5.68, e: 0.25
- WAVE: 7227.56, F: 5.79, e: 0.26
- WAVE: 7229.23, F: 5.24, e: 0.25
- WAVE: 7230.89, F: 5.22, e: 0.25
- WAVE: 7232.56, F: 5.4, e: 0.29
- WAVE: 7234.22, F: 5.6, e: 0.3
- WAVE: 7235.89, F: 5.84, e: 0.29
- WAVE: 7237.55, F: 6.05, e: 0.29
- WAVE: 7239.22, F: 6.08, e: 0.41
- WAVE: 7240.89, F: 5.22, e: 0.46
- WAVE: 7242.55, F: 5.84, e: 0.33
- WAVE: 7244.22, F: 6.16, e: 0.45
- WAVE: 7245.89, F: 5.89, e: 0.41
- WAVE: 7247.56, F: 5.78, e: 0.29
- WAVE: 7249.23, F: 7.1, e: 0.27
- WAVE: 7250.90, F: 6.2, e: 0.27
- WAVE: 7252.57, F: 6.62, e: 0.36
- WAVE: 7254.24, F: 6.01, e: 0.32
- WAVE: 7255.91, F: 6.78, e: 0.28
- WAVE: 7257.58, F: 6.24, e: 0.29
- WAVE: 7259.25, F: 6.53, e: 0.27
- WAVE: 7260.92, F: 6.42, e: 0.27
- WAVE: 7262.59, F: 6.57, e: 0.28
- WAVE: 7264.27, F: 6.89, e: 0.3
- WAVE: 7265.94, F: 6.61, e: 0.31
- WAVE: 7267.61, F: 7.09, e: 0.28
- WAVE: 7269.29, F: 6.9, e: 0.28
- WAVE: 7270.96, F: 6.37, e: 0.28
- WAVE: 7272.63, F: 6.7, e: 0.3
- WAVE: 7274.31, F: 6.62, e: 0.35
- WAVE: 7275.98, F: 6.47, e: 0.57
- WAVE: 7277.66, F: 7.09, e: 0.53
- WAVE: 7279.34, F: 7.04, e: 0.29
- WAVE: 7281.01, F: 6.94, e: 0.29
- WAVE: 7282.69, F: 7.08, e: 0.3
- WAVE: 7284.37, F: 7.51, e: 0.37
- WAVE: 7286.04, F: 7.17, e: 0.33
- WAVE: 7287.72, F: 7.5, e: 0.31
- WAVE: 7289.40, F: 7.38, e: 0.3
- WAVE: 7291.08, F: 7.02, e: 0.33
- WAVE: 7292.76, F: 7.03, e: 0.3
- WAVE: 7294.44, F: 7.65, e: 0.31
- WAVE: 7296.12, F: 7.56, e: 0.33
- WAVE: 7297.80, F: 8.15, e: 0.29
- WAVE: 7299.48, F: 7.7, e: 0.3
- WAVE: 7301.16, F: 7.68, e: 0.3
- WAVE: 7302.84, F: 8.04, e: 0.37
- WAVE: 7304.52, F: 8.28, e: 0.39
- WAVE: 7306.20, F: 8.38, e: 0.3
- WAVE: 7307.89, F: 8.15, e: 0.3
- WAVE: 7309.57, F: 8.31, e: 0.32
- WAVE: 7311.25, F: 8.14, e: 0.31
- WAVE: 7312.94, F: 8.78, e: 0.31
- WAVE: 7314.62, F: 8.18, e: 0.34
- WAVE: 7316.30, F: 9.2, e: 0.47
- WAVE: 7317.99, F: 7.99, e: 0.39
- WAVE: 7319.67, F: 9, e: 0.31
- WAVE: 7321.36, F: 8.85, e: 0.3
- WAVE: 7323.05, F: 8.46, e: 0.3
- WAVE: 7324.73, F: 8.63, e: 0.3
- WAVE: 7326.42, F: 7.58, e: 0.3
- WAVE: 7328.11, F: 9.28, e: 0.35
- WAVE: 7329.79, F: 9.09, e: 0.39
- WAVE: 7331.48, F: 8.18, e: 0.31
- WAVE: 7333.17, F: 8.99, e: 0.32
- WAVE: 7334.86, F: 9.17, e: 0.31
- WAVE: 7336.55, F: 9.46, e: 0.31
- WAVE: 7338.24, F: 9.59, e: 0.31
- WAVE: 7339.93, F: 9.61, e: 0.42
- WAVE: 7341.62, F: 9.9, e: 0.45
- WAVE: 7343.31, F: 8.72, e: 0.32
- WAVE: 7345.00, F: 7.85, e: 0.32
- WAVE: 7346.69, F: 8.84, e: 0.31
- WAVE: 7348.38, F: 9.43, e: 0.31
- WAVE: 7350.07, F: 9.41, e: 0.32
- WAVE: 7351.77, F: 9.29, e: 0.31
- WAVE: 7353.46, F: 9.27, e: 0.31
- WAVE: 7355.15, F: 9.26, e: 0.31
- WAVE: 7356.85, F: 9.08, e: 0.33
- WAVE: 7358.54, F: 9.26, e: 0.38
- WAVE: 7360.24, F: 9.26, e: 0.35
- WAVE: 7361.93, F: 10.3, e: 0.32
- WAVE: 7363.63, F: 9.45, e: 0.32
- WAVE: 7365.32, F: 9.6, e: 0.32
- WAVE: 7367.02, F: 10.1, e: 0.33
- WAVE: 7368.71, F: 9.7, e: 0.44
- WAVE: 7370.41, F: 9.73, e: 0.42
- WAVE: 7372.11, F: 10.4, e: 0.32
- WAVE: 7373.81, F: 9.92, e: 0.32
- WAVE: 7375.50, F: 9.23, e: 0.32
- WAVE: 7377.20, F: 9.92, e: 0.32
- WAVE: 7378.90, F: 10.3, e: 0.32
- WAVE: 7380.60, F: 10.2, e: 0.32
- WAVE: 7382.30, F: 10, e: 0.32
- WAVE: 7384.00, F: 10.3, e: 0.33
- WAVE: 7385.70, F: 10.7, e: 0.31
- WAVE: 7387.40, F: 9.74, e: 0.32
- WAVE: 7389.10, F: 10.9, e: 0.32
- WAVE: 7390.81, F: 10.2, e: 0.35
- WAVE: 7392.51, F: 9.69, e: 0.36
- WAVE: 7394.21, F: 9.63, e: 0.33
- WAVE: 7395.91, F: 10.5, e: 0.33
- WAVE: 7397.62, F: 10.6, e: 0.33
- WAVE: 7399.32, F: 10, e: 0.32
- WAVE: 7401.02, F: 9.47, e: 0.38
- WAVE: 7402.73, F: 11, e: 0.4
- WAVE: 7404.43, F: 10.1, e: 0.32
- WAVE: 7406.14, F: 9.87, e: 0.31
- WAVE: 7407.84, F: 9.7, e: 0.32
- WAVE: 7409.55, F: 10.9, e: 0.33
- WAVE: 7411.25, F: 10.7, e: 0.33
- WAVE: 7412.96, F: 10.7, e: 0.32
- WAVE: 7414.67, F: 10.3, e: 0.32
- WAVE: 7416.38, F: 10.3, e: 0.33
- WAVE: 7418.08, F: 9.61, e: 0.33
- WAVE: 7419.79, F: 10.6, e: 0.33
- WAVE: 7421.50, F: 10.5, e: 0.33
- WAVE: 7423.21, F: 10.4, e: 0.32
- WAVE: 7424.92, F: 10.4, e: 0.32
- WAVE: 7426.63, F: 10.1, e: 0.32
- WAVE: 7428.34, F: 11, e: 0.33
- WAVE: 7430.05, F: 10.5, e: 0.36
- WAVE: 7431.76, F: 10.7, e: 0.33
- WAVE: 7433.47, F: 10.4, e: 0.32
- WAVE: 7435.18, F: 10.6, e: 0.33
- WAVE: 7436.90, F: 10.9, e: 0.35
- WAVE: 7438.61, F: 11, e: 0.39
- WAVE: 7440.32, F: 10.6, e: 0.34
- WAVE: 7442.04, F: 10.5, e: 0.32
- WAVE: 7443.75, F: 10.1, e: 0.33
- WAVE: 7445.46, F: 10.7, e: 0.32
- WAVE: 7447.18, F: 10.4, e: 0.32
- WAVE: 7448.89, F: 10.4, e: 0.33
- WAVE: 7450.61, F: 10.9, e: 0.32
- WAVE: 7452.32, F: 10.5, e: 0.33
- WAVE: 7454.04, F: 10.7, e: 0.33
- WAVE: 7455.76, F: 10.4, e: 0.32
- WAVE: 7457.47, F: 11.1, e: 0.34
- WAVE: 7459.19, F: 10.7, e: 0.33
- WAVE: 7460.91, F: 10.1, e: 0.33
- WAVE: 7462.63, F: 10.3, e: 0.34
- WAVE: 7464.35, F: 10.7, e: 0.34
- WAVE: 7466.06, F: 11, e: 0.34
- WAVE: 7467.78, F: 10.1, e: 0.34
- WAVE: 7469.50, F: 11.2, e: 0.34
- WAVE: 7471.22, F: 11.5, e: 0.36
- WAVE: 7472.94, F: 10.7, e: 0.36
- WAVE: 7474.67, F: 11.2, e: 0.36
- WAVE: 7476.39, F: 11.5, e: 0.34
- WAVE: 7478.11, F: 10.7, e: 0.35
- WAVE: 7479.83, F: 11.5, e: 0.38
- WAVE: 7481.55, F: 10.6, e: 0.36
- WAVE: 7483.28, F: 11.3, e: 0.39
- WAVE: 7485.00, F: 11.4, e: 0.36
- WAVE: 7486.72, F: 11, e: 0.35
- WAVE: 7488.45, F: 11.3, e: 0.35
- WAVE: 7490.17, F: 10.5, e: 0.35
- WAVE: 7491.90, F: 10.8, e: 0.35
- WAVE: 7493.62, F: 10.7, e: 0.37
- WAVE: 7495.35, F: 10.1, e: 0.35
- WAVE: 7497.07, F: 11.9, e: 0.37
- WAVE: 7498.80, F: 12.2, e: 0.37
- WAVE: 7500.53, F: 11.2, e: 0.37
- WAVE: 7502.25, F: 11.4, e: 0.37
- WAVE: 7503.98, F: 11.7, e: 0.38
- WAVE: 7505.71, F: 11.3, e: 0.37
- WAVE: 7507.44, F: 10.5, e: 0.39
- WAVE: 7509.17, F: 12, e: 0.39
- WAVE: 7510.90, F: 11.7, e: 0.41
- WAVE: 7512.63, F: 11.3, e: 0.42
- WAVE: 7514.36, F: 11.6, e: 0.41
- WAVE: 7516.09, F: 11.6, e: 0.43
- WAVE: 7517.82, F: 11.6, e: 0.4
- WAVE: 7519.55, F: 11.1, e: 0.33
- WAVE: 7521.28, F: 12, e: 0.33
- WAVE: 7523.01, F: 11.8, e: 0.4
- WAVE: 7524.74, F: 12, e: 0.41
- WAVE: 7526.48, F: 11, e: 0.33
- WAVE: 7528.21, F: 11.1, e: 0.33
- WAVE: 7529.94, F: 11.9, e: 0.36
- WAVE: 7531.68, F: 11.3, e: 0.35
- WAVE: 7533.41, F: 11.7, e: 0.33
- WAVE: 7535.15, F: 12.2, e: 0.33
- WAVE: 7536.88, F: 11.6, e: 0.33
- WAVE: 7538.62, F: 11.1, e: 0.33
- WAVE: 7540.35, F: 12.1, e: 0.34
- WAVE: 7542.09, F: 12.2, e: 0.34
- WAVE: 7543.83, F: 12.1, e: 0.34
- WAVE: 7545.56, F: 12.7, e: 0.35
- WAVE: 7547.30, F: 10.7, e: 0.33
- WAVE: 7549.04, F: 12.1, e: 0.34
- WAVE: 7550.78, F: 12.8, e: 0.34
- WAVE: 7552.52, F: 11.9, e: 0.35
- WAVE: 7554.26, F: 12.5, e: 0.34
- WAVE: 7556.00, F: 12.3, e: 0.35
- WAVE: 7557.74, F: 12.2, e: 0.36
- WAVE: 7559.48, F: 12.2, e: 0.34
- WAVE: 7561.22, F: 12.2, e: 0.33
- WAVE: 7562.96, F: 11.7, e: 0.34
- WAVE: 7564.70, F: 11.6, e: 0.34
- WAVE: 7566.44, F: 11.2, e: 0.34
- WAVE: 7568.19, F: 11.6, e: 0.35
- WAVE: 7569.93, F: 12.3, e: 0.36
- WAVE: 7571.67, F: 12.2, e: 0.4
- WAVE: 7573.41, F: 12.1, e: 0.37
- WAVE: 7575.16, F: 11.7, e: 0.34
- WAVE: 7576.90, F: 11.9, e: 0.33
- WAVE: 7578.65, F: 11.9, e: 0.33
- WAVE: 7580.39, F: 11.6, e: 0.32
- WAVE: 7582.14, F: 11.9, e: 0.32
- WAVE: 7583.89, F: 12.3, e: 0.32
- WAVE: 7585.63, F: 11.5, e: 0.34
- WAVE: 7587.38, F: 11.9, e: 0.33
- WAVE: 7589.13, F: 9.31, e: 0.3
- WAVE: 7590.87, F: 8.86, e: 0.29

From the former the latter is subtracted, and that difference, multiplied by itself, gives 10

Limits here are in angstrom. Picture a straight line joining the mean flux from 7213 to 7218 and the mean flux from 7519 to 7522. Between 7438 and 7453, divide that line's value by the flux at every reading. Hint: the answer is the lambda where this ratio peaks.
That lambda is 7443.75 angstrom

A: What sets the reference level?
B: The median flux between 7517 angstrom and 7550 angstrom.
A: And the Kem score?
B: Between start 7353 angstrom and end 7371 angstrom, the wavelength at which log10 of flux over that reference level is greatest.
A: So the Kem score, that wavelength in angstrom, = 7361.93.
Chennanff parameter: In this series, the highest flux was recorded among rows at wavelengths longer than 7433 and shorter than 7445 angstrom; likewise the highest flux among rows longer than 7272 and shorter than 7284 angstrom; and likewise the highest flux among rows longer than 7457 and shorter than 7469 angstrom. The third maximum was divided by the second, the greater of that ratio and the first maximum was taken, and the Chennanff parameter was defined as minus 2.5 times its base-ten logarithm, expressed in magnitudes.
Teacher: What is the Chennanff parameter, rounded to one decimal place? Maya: -2.6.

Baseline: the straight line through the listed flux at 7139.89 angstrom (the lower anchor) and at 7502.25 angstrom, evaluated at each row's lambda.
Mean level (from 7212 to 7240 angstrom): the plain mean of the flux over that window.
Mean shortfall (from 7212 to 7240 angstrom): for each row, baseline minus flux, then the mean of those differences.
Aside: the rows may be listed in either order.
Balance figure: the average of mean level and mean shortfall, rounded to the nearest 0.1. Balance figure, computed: 2.5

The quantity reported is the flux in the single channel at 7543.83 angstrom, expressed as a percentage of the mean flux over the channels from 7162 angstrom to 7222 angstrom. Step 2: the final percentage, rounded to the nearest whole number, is 266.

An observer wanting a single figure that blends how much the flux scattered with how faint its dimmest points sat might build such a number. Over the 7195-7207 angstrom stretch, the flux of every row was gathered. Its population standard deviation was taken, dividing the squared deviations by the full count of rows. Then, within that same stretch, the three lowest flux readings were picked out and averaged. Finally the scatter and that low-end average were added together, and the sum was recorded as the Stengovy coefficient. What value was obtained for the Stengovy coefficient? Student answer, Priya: 4.3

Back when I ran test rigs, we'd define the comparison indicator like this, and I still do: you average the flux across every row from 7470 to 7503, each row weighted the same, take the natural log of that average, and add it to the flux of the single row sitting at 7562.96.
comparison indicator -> 14.1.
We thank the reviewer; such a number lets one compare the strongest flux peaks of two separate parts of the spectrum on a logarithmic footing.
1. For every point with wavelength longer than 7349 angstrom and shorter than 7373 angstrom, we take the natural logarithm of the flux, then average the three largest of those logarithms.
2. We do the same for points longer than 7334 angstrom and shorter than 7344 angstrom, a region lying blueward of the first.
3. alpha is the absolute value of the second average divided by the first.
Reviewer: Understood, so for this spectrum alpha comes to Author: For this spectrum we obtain 1.0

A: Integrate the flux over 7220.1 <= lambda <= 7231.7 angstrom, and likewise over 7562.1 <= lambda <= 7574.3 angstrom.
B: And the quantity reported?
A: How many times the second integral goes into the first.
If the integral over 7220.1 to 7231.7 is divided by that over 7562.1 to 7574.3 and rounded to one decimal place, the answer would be 0.4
